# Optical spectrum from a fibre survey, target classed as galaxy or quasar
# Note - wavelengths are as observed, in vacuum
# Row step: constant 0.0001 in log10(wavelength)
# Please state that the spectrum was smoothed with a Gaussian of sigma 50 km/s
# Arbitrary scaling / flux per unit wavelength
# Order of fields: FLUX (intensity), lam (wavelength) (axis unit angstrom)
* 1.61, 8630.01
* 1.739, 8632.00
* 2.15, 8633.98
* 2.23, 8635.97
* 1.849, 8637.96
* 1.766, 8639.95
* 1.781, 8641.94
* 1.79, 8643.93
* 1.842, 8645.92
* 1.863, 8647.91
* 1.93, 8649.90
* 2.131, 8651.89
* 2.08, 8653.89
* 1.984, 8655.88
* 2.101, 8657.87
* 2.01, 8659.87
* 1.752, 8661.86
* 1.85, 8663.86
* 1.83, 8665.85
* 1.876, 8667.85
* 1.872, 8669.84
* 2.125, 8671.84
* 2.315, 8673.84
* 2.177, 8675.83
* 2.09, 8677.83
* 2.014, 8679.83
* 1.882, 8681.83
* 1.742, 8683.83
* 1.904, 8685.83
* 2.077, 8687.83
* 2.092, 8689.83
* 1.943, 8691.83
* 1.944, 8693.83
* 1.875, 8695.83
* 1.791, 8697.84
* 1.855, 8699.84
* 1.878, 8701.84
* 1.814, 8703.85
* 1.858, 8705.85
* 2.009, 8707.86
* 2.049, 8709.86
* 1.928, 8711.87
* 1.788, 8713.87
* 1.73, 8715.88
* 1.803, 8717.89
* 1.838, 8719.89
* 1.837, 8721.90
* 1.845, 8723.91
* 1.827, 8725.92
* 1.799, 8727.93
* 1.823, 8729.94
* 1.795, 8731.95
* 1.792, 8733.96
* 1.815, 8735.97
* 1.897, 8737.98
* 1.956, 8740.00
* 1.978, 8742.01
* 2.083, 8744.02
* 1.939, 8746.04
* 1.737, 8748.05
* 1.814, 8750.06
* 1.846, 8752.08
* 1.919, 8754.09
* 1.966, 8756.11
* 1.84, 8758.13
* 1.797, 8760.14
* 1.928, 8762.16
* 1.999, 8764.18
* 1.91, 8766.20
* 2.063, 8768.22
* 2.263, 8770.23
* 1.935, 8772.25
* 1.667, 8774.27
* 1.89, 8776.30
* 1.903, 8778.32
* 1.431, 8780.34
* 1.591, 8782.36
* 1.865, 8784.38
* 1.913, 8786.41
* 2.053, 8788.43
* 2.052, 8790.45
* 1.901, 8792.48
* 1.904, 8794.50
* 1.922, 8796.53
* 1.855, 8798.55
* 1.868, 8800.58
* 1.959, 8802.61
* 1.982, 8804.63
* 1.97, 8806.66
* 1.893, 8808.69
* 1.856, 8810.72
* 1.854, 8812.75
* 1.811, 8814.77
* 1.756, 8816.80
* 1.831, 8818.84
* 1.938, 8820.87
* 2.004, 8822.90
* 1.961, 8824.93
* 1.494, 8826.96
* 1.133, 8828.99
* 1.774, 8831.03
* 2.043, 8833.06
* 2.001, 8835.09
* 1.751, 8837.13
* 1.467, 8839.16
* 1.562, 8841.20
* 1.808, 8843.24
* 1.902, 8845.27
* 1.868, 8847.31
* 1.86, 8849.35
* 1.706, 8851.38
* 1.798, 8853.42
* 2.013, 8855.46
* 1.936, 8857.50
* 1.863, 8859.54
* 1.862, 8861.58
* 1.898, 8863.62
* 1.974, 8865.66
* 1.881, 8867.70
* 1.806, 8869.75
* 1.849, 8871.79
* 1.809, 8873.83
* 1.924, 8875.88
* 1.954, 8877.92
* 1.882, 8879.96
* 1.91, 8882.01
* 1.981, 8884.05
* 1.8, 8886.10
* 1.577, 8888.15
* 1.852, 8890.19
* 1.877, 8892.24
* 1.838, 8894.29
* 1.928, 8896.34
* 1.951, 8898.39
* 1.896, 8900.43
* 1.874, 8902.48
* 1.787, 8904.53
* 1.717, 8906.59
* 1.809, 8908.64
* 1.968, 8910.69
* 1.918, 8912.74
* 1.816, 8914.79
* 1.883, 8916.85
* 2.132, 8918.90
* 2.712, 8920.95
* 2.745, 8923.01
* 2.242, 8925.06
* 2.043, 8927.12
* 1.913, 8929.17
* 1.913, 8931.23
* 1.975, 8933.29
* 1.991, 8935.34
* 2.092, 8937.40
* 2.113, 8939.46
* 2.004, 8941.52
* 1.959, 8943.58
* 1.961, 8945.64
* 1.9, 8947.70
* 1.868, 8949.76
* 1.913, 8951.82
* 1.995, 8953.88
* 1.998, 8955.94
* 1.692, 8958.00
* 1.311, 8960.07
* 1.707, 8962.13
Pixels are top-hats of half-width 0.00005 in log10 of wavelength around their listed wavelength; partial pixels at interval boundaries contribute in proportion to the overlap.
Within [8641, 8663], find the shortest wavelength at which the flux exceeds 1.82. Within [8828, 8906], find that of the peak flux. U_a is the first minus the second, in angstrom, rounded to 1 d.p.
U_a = -187.1 angstrom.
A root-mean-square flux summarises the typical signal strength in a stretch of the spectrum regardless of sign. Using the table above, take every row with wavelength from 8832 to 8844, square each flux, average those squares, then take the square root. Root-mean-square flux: 1.78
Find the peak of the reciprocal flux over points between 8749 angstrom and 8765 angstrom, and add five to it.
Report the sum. 5.56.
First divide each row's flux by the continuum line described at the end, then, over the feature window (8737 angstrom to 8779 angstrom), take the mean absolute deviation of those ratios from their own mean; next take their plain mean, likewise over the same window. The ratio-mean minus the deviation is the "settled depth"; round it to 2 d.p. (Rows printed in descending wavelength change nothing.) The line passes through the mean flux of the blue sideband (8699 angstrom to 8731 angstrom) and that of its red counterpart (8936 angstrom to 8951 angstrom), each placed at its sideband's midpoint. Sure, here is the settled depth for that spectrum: 0.98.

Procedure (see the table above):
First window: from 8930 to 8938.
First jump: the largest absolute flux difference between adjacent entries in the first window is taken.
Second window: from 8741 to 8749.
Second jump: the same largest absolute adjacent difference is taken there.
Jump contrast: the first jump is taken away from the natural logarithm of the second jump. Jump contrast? -1.7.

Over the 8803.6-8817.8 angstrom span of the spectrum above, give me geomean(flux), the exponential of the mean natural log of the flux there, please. 1.87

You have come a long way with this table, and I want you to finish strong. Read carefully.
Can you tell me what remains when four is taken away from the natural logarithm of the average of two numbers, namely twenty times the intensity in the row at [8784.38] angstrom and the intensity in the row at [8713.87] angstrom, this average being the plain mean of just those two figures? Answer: -1.03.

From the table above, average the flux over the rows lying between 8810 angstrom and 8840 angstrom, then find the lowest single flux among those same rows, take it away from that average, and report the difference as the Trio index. 0.65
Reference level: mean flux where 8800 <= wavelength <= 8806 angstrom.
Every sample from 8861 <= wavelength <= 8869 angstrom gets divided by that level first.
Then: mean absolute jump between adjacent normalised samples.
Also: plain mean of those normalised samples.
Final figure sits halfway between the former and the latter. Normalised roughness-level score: 0.51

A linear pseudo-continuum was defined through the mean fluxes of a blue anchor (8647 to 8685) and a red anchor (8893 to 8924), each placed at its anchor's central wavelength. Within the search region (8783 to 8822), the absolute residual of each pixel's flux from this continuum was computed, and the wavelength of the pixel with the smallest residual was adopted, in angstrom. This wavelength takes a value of 8804.63 angstrom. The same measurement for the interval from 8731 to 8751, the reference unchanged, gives 8742.01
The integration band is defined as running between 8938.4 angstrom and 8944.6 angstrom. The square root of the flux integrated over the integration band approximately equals 3.54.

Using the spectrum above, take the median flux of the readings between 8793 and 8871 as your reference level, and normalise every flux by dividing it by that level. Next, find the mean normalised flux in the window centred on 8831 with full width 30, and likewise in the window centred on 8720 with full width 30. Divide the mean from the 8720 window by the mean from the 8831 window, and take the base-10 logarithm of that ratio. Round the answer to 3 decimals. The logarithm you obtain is 0.021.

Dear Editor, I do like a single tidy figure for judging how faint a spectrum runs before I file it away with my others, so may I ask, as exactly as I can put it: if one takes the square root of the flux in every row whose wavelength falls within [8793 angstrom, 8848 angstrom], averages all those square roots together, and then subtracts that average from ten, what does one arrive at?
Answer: 8.65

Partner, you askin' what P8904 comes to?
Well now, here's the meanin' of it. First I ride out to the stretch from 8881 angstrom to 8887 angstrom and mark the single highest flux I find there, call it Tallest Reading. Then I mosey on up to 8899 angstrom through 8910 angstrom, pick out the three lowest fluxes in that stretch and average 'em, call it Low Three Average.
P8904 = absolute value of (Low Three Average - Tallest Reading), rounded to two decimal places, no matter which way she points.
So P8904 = 0.21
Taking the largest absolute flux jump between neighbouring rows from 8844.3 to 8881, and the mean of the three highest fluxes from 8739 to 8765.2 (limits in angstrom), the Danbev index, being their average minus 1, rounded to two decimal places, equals 0.12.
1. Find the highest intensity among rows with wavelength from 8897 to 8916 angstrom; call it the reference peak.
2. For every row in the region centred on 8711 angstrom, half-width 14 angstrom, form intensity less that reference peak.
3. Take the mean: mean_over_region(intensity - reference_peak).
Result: -0.109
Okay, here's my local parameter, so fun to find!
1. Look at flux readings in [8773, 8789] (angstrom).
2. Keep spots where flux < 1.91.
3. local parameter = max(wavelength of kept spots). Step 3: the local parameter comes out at 8784.38 angstrom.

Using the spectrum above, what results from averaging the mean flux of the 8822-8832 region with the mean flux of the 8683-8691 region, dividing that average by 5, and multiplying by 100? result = 36.3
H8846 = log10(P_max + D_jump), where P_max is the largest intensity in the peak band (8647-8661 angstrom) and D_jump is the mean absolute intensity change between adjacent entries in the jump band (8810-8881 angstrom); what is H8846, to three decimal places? 0.354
